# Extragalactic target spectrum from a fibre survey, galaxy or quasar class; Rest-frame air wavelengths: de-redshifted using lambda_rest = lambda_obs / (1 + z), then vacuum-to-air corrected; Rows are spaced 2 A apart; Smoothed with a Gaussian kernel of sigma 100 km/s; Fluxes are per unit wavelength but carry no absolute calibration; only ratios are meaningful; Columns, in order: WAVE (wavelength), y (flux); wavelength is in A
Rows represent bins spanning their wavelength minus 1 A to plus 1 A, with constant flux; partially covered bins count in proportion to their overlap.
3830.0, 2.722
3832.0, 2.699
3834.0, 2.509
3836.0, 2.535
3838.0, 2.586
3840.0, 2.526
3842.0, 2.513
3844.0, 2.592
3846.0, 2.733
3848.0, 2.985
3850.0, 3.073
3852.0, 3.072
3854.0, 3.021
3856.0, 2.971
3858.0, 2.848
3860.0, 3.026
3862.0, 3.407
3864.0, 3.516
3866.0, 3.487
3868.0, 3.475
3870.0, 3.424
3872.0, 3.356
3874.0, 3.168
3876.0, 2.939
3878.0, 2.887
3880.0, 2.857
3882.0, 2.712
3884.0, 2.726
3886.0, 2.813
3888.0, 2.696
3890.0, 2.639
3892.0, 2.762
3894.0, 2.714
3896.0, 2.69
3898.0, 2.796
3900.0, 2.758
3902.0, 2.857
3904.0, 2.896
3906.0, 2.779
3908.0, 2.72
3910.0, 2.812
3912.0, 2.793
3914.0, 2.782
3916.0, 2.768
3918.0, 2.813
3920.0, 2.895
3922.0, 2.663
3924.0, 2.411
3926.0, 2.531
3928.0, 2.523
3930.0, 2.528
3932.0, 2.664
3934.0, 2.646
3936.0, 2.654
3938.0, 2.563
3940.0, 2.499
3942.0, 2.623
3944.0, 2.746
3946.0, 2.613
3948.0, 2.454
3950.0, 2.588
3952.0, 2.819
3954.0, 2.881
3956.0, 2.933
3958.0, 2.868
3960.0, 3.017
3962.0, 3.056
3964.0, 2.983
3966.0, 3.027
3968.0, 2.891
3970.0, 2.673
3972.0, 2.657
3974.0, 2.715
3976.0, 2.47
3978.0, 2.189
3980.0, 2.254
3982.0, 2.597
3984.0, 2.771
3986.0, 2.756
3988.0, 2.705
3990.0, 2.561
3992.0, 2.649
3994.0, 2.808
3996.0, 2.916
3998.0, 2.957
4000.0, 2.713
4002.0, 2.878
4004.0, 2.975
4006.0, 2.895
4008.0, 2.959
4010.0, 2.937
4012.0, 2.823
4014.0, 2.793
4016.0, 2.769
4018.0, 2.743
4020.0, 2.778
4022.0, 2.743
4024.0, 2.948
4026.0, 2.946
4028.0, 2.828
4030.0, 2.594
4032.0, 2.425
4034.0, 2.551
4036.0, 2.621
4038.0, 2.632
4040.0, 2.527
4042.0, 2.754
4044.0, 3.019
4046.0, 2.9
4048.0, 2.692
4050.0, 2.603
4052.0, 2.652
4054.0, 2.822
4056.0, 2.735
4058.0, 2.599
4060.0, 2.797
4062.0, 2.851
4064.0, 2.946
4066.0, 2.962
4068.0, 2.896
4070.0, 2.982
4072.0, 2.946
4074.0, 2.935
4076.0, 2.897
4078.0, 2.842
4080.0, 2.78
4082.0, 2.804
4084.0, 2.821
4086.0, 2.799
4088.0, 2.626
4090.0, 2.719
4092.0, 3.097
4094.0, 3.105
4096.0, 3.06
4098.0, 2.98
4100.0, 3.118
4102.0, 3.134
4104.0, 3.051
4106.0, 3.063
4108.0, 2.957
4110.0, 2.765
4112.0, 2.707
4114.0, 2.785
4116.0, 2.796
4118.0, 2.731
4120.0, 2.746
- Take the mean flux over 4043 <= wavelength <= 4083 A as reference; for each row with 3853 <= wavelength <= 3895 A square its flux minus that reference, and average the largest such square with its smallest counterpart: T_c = 0.233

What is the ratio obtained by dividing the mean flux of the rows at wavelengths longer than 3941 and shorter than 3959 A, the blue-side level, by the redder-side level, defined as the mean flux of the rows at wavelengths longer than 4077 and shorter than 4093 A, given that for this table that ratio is 0.97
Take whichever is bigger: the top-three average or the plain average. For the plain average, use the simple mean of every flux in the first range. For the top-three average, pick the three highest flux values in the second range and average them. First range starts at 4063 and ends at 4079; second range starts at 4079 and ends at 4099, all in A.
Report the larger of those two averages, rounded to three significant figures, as 3.09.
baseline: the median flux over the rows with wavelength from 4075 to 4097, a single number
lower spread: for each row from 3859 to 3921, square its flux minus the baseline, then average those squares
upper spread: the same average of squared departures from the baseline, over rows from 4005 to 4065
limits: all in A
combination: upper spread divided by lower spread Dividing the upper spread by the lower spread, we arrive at 0.29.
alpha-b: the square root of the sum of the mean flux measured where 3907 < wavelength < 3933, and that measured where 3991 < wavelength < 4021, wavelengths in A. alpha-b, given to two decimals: 2.35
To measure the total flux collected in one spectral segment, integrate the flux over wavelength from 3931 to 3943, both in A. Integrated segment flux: 31.3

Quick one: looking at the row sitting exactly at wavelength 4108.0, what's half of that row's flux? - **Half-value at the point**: 1.48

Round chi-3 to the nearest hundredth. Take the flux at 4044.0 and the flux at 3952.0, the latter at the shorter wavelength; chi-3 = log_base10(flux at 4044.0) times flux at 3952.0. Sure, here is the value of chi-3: 1.35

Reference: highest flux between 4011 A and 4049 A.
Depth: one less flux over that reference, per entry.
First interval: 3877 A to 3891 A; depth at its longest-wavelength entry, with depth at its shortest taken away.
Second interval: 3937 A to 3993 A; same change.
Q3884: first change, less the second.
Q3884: 0.11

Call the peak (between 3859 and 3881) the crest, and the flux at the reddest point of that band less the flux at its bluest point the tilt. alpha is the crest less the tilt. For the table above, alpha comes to 3.7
